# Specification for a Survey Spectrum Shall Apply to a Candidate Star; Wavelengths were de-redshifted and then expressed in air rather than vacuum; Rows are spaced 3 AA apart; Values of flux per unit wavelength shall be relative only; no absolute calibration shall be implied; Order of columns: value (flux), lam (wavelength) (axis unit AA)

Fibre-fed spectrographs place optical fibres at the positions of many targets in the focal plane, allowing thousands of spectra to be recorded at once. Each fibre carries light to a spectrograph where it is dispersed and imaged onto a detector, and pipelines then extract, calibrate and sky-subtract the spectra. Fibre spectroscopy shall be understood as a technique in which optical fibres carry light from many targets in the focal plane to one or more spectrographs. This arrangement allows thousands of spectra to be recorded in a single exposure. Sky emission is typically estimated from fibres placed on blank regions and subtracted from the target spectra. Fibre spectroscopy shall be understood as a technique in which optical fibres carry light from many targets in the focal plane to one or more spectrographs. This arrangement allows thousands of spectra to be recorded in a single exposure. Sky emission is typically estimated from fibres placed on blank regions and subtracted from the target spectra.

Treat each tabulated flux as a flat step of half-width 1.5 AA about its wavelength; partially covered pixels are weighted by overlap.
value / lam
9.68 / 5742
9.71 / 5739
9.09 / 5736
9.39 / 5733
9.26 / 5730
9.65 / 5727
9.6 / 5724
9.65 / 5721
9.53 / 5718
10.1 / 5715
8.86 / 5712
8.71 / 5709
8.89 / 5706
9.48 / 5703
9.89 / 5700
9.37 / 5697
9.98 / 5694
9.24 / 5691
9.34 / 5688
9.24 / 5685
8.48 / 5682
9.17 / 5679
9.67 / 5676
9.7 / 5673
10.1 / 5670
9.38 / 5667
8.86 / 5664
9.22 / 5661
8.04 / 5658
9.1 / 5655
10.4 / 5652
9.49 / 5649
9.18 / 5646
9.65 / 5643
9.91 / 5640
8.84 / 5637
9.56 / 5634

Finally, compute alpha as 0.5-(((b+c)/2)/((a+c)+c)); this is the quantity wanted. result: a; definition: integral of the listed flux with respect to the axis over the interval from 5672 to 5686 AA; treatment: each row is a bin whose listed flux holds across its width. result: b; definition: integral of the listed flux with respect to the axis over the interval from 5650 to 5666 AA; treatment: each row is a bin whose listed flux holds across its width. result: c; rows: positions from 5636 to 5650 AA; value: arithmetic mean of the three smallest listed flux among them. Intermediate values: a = 129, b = 146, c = 9.2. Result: -0.03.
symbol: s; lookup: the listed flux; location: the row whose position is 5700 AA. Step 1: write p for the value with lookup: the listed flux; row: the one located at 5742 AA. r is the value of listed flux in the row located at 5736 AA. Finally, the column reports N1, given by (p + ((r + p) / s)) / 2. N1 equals 5.8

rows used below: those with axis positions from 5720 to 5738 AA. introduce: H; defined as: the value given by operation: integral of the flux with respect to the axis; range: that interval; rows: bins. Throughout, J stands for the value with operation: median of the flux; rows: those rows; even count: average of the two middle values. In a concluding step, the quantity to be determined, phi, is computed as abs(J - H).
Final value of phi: 160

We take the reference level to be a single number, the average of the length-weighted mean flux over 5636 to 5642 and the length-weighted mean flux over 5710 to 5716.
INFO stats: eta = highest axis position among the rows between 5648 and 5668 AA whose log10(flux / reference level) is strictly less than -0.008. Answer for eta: 5664 AA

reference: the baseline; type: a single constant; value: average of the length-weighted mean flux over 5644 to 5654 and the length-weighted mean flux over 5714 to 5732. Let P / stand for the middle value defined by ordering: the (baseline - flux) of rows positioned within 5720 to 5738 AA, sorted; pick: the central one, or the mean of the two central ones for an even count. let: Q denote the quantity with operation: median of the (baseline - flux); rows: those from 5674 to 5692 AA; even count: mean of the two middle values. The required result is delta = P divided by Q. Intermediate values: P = 0.14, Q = 0.40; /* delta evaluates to 0.4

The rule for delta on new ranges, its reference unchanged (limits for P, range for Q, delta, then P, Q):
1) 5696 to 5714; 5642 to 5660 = 1.7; 0.51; 0.30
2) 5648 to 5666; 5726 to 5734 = 1.9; 0.48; 0.25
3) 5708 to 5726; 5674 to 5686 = 0.2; 0.07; 0.43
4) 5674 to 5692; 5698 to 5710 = 0.9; 0.40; 0.45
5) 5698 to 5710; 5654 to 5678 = 1.3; 0.45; 0.34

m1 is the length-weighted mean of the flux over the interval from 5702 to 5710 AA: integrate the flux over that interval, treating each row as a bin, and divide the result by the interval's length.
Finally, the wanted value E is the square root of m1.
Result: 3.00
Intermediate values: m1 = 9.0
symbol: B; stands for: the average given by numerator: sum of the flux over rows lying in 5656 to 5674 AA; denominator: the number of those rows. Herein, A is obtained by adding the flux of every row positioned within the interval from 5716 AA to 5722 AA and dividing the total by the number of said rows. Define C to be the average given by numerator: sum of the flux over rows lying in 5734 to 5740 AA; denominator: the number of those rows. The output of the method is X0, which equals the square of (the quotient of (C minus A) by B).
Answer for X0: 0.0004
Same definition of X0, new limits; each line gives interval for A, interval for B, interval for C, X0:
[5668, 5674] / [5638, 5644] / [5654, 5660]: 0.0185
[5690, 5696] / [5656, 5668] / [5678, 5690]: 0.0039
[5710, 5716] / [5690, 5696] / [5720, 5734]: 0.0000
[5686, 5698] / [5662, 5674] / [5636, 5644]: 0.0000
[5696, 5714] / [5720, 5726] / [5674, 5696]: 0.0001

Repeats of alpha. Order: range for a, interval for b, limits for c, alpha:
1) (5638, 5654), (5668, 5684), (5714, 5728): 0.04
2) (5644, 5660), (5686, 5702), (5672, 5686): 0.01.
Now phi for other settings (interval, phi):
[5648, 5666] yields 156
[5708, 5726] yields 160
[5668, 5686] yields 160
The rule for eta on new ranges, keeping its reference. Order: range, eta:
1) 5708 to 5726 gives 5712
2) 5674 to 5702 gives 5682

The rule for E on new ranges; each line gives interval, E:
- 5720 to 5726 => 3.10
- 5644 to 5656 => 3.09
